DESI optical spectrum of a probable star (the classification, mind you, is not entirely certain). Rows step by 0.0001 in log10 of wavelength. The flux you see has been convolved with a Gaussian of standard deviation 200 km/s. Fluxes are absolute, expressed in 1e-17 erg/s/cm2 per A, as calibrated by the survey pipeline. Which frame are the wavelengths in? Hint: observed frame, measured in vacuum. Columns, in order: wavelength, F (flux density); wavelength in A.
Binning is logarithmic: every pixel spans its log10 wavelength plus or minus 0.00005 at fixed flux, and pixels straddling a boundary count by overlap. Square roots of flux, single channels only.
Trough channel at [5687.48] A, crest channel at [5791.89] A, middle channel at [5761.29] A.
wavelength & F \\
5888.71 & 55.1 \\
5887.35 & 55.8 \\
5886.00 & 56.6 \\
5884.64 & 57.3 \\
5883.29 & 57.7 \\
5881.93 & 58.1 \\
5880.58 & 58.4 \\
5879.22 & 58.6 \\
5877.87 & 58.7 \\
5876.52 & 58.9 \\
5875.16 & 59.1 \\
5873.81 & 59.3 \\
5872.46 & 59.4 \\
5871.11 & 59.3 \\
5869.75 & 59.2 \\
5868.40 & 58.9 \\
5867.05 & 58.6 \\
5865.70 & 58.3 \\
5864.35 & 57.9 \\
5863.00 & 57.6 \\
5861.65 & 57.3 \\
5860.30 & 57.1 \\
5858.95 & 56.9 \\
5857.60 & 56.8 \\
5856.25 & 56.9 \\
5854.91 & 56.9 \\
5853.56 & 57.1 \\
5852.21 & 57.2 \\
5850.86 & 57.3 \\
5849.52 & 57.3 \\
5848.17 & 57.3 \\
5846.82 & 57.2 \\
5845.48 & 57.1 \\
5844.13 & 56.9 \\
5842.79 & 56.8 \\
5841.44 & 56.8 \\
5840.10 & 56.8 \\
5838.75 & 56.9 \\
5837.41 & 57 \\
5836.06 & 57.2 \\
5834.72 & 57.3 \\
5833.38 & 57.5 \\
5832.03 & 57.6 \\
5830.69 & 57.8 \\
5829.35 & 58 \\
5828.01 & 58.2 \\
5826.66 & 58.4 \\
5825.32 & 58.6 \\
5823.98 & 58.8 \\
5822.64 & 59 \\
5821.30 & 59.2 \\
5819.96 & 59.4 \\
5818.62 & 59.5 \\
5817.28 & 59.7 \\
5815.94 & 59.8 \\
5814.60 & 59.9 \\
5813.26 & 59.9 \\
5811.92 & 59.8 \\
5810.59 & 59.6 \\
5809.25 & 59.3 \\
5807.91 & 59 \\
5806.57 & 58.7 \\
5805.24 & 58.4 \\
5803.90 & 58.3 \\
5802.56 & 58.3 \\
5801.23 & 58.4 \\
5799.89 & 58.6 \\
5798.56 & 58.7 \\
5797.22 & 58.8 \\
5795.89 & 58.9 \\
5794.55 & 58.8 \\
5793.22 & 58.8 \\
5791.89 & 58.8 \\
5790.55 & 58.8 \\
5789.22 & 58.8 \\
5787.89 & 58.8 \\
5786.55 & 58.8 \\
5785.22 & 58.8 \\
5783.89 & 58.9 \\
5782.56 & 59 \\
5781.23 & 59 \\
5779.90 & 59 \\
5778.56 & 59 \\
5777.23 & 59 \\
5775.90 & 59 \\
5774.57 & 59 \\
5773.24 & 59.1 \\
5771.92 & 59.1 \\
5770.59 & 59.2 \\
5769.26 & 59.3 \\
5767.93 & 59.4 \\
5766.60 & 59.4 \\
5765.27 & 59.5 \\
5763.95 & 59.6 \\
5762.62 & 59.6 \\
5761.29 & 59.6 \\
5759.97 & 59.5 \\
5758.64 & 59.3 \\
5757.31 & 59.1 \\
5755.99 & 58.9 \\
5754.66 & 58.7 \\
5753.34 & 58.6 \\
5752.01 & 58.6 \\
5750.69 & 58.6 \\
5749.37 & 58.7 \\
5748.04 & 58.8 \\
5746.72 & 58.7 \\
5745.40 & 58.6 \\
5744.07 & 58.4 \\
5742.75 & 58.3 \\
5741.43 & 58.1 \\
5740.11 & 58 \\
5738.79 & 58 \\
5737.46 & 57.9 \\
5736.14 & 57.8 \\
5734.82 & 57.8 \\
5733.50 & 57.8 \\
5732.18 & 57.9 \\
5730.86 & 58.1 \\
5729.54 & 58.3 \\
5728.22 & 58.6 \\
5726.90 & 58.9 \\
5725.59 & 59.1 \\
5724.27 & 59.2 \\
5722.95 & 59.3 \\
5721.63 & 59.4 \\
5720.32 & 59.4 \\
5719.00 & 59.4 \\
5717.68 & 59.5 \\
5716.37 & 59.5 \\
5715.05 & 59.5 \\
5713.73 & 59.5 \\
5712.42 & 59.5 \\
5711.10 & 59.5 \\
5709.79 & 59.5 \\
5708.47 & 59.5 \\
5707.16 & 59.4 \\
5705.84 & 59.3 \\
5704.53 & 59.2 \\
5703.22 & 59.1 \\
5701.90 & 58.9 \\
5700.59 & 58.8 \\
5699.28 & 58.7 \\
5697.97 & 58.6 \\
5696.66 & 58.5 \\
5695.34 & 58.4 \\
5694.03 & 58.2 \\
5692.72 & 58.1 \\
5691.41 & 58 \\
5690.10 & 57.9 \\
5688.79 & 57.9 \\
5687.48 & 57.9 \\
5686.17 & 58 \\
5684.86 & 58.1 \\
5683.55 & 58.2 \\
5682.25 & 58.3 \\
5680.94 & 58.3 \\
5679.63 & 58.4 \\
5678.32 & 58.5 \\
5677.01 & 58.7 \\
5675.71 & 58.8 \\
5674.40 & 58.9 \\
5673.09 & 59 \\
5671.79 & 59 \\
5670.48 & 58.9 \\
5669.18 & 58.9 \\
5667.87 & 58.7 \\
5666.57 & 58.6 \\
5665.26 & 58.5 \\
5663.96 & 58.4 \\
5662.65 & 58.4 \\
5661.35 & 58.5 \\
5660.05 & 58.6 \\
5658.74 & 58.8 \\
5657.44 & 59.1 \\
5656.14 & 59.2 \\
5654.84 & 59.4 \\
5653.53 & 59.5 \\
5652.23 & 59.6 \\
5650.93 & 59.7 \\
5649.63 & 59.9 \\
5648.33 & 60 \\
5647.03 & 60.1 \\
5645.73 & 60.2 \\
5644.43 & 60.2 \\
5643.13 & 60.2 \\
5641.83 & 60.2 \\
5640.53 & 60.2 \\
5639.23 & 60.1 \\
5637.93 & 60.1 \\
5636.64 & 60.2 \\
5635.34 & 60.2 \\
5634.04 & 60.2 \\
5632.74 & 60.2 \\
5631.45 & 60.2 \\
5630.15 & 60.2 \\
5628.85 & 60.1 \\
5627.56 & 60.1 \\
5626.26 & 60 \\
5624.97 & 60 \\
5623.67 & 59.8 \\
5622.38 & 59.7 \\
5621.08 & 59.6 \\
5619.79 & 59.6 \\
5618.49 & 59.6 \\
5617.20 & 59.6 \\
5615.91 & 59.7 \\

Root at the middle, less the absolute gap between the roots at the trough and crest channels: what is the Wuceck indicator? 7.66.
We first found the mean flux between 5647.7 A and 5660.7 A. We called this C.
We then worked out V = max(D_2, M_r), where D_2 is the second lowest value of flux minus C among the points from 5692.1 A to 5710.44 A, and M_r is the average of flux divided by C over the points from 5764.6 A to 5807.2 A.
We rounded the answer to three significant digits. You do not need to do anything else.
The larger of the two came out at 0.992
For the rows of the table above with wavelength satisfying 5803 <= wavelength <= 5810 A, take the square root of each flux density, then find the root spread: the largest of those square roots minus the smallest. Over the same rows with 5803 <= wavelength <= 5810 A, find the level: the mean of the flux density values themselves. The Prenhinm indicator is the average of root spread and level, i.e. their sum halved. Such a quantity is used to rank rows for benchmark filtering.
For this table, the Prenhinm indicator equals 29.4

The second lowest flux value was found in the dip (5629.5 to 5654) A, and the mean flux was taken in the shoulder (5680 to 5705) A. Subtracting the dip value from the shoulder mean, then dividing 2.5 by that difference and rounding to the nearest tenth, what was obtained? -2.0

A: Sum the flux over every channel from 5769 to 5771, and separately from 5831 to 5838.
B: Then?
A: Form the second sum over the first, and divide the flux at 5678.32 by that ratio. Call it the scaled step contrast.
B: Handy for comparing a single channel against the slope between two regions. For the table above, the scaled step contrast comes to 24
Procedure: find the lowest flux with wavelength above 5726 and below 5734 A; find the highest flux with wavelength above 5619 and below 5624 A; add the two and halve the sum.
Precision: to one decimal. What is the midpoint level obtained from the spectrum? 58.8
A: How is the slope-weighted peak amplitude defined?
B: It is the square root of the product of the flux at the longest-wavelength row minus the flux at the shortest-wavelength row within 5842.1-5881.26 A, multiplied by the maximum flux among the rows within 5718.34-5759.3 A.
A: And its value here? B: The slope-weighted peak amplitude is 10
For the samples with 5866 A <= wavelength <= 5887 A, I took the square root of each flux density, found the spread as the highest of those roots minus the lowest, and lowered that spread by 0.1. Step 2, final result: 0.08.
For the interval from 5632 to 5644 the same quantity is -0.09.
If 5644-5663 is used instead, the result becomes 0.02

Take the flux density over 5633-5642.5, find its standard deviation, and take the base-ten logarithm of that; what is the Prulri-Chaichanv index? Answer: -1.3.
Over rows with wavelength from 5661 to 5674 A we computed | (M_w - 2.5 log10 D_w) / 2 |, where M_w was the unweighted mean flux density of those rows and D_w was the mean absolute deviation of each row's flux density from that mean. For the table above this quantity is 30.2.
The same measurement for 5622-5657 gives 30.8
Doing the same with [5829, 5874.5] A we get 29.0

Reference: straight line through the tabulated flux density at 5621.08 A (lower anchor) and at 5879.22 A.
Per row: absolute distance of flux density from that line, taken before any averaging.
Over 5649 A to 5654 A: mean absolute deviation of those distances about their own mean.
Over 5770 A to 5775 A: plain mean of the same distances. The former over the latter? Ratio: 1.3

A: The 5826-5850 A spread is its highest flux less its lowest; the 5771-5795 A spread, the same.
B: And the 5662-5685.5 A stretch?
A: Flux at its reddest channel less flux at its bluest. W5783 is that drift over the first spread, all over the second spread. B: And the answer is -0.6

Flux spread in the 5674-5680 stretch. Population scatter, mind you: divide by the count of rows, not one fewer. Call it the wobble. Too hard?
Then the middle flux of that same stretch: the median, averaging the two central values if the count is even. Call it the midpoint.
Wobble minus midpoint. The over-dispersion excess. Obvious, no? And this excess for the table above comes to -58.5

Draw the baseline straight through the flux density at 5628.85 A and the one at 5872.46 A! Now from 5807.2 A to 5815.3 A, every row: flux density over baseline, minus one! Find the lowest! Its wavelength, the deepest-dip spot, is 5807.91 A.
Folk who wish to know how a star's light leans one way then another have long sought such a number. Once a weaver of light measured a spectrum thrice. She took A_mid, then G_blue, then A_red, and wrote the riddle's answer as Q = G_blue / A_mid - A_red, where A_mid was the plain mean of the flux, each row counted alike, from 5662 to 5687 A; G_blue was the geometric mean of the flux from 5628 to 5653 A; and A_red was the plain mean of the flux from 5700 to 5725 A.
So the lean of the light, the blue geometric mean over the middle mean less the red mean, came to -58.3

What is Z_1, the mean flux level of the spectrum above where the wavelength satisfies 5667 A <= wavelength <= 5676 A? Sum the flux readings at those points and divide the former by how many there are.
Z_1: 58.9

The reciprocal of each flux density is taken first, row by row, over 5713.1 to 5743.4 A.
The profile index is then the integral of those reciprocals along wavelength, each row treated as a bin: 0.52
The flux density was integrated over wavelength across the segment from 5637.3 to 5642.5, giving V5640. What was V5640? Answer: 312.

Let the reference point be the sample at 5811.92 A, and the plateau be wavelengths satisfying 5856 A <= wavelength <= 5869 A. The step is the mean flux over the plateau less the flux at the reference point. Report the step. -2.2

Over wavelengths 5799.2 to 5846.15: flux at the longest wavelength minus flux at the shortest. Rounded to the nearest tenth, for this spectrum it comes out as -1.5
